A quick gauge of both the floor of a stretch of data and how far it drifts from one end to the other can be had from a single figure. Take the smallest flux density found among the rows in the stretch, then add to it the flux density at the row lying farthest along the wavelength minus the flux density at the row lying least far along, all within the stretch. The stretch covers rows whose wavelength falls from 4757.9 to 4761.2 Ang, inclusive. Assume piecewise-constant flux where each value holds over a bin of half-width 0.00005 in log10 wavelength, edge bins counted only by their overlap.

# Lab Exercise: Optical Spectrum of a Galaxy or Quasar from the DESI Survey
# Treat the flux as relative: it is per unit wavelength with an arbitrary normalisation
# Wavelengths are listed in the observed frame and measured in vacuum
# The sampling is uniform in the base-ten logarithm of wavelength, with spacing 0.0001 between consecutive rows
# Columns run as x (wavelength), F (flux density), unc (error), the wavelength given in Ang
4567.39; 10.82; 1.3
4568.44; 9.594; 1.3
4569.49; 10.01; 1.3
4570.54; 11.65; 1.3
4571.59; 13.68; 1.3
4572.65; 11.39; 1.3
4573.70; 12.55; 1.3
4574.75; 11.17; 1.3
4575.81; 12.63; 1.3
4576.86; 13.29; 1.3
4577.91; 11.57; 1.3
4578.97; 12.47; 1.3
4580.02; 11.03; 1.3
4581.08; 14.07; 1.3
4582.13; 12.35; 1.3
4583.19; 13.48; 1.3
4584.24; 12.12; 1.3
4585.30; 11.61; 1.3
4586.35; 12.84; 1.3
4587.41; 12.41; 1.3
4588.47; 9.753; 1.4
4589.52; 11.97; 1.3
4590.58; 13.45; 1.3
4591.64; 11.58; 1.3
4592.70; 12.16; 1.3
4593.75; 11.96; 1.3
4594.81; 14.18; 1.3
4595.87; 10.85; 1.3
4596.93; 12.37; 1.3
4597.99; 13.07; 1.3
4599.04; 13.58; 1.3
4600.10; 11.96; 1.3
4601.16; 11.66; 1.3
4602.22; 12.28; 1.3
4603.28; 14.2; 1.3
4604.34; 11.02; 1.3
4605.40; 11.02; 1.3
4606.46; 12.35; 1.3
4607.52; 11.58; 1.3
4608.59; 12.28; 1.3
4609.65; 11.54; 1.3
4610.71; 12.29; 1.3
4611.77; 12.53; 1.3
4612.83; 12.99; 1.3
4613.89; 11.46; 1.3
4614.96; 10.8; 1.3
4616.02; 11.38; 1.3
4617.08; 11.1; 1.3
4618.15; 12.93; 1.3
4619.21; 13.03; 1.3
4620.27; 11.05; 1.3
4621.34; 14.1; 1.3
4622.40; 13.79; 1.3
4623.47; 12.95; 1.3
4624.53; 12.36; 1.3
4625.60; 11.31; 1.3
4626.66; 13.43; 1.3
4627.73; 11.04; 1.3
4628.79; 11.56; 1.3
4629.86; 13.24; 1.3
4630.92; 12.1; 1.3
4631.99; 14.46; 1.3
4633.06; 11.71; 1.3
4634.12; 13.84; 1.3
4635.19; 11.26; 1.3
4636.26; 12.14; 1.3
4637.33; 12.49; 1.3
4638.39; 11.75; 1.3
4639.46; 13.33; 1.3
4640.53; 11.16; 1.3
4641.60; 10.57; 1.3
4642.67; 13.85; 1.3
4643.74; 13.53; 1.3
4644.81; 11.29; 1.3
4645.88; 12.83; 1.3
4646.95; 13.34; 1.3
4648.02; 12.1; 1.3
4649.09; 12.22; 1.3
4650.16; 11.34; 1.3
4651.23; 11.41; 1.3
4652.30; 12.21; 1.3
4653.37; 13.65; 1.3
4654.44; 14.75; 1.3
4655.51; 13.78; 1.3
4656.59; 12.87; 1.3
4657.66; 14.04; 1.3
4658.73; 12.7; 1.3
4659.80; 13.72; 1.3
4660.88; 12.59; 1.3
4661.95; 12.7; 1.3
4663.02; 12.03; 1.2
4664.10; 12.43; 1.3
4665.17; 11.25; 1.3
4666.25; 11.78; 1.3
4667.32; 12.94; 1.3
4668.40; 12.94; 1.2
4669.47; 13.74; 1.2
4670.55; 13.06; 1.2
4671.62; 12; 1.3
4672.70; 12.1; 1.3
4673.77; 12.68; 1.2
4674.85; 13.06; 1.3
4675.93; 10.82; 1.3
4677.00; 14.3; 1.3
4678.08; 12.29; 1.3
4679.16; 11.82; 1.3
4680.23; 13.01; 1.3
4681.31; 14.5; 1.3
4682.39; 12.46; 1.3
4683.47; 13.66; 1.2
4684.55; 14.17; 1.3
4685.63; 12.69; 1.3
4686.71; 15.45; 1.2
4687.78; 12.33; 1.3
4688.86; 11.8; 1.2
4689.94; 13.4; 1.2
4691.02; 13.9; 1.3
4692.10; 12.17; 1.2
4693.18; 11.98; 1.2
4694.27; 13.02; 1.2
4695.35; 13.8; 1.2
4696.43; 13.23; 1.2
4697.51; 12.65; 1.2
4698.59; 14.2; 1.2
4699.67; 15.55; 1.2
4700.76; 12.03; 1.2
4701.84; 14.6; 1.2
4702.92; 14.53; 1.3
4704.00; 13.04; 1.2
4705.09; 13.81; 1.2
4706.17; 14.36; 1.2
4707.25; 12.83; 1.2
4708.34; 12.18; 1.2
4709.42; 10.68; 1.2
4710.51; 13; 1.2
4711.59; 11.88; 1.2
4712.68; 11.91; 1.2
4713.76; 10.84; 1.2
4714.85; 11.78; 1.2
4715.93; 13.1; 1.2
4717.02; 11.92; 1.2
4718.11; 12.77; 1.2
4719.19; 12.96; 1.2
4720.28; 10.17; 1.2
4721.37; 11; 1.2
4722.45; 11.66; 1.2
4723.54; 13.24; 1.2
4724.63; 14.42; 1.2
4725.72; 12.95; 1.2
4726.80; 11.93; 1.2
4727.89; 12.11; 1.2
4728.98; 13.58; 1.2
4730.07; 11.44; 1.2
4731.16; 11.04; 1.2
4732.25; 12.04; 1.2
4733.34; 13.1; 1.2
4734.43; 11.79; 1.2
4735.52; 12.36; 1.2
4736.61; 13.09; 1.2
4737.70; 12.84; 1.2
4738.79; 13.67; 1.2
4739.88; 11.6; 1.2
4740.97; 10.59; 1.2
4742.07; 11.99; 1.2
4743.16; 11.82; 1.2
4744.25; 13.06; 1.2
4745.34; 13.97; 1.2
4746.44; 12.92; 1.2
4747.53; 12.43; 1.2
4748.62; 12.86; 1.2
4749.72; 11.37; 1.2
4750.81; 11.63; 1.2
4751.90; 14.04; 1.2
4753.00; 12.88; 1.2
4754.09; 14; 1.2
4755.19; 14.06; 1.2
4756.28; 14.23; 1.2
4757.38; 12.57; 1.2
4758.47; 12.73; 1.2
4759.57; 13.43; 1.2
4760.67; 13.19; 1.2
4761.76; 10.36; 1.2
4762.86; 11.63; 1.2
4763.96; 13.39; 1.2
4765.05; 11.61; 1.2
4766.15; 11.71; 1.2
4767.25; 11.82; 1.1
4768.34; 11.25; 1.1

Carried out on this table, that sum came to 13.2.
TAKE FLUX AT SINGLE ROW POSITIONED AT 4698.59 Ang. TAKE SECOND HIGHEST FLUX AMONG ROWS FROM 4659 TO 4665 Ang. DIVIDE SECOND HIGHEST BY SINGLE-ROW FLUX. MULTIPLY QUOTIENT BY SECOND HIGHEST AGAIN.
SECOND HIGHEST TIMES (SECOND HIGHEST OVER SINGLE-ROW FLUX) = 11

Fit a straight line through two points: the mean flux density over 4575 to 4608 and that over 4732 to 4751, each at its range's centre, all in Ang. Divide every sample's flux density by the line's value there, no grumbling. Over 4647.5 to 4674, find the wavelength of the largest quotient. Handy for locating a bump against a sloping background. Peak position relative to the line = 4654.44 Ang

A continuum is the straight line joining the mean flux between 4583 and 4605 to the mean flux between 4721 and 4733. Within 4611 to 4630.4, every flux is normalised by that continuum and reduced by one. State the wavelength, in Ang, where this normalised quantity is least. 4614.96 Ang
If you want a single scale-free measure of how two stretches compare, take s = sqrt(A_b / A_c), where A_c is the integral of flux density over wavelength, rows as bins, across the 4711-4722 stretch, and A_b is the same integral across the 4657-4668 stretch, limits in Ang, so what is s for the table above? 1.03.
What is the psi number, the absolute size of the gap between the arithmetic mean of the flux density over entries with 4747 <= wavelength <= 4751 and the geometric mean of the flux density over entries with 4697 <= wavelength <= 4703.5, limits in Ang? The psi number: 1.8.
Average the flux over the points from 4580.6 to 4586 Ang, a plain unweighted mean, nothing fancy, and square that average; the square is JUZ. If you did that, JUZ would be 162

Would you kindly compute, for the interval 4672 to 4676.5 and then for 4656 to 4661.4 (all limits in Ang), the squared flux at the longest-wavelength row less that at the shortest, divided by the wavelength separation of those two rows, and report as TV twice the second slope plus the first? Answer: -12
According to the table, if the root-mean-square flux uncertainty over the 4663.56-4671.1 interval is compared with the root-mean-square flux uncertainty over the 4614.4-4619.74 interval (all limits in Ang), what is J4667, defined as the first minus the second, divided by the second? -0.032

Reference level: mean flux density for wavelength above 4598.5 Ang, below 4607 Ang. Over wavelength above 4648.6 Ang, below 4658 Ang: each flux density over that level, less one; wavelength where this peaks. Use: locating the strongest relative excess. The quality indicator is 4654.44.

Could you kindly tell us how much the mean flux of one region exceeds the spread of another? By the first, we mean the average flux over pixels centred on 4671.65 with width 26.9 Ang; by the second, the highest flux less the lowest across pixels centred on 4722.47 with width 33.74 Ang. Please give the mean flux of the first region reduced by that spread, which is 8.5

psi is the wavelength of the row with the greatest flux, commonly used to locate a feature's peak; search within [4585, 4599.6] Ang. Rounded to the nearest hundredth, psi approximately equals 4594.81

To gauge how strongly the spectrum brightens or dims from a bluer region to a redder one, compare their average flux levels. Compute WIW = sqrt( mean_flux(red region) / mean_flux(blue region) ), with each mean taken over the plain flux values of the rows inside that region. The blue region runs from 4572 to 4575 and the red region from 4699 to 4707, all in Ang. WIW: 1.09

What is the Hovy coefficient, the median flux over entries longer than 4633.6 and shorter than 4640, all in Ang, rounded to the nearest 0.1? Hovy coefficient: 12.3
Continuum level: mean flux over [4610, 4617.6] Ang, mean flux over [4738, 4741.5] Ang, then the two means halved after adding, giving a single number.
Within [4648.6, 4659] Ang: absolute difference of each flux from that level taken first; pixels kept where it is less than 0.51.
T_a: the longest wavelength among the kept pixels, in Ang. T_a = 4652.30 Ang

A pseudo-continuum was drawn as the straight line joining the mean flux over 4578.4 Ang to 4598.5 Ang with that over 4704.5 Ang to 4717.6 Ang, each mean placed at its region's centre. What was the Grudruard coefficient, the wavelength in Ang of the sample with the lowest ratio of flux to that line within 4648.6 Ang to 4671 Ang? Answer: 4665.17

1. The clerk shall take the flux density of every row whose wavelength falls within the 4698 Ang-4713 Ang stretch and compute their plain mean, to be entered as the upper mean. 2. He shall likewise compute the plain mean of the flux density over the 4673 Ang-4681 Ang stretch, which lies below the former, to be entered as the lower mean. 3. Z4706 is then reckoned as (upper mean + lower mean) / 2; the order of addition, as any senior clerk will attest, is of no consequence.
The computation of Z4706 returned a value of 12.9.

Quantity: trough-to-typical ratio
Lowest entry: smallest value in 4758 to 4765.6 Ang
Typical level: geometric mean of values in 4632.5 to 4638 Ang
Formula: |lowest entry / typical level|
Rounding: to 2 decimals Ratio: 0.85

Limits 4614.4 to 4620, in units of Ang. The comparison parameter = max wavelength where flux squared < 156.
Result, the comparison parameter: 4617.08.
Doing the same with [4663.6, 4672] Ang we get 4671.62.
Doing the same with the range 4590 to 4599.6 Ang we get 4596.93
